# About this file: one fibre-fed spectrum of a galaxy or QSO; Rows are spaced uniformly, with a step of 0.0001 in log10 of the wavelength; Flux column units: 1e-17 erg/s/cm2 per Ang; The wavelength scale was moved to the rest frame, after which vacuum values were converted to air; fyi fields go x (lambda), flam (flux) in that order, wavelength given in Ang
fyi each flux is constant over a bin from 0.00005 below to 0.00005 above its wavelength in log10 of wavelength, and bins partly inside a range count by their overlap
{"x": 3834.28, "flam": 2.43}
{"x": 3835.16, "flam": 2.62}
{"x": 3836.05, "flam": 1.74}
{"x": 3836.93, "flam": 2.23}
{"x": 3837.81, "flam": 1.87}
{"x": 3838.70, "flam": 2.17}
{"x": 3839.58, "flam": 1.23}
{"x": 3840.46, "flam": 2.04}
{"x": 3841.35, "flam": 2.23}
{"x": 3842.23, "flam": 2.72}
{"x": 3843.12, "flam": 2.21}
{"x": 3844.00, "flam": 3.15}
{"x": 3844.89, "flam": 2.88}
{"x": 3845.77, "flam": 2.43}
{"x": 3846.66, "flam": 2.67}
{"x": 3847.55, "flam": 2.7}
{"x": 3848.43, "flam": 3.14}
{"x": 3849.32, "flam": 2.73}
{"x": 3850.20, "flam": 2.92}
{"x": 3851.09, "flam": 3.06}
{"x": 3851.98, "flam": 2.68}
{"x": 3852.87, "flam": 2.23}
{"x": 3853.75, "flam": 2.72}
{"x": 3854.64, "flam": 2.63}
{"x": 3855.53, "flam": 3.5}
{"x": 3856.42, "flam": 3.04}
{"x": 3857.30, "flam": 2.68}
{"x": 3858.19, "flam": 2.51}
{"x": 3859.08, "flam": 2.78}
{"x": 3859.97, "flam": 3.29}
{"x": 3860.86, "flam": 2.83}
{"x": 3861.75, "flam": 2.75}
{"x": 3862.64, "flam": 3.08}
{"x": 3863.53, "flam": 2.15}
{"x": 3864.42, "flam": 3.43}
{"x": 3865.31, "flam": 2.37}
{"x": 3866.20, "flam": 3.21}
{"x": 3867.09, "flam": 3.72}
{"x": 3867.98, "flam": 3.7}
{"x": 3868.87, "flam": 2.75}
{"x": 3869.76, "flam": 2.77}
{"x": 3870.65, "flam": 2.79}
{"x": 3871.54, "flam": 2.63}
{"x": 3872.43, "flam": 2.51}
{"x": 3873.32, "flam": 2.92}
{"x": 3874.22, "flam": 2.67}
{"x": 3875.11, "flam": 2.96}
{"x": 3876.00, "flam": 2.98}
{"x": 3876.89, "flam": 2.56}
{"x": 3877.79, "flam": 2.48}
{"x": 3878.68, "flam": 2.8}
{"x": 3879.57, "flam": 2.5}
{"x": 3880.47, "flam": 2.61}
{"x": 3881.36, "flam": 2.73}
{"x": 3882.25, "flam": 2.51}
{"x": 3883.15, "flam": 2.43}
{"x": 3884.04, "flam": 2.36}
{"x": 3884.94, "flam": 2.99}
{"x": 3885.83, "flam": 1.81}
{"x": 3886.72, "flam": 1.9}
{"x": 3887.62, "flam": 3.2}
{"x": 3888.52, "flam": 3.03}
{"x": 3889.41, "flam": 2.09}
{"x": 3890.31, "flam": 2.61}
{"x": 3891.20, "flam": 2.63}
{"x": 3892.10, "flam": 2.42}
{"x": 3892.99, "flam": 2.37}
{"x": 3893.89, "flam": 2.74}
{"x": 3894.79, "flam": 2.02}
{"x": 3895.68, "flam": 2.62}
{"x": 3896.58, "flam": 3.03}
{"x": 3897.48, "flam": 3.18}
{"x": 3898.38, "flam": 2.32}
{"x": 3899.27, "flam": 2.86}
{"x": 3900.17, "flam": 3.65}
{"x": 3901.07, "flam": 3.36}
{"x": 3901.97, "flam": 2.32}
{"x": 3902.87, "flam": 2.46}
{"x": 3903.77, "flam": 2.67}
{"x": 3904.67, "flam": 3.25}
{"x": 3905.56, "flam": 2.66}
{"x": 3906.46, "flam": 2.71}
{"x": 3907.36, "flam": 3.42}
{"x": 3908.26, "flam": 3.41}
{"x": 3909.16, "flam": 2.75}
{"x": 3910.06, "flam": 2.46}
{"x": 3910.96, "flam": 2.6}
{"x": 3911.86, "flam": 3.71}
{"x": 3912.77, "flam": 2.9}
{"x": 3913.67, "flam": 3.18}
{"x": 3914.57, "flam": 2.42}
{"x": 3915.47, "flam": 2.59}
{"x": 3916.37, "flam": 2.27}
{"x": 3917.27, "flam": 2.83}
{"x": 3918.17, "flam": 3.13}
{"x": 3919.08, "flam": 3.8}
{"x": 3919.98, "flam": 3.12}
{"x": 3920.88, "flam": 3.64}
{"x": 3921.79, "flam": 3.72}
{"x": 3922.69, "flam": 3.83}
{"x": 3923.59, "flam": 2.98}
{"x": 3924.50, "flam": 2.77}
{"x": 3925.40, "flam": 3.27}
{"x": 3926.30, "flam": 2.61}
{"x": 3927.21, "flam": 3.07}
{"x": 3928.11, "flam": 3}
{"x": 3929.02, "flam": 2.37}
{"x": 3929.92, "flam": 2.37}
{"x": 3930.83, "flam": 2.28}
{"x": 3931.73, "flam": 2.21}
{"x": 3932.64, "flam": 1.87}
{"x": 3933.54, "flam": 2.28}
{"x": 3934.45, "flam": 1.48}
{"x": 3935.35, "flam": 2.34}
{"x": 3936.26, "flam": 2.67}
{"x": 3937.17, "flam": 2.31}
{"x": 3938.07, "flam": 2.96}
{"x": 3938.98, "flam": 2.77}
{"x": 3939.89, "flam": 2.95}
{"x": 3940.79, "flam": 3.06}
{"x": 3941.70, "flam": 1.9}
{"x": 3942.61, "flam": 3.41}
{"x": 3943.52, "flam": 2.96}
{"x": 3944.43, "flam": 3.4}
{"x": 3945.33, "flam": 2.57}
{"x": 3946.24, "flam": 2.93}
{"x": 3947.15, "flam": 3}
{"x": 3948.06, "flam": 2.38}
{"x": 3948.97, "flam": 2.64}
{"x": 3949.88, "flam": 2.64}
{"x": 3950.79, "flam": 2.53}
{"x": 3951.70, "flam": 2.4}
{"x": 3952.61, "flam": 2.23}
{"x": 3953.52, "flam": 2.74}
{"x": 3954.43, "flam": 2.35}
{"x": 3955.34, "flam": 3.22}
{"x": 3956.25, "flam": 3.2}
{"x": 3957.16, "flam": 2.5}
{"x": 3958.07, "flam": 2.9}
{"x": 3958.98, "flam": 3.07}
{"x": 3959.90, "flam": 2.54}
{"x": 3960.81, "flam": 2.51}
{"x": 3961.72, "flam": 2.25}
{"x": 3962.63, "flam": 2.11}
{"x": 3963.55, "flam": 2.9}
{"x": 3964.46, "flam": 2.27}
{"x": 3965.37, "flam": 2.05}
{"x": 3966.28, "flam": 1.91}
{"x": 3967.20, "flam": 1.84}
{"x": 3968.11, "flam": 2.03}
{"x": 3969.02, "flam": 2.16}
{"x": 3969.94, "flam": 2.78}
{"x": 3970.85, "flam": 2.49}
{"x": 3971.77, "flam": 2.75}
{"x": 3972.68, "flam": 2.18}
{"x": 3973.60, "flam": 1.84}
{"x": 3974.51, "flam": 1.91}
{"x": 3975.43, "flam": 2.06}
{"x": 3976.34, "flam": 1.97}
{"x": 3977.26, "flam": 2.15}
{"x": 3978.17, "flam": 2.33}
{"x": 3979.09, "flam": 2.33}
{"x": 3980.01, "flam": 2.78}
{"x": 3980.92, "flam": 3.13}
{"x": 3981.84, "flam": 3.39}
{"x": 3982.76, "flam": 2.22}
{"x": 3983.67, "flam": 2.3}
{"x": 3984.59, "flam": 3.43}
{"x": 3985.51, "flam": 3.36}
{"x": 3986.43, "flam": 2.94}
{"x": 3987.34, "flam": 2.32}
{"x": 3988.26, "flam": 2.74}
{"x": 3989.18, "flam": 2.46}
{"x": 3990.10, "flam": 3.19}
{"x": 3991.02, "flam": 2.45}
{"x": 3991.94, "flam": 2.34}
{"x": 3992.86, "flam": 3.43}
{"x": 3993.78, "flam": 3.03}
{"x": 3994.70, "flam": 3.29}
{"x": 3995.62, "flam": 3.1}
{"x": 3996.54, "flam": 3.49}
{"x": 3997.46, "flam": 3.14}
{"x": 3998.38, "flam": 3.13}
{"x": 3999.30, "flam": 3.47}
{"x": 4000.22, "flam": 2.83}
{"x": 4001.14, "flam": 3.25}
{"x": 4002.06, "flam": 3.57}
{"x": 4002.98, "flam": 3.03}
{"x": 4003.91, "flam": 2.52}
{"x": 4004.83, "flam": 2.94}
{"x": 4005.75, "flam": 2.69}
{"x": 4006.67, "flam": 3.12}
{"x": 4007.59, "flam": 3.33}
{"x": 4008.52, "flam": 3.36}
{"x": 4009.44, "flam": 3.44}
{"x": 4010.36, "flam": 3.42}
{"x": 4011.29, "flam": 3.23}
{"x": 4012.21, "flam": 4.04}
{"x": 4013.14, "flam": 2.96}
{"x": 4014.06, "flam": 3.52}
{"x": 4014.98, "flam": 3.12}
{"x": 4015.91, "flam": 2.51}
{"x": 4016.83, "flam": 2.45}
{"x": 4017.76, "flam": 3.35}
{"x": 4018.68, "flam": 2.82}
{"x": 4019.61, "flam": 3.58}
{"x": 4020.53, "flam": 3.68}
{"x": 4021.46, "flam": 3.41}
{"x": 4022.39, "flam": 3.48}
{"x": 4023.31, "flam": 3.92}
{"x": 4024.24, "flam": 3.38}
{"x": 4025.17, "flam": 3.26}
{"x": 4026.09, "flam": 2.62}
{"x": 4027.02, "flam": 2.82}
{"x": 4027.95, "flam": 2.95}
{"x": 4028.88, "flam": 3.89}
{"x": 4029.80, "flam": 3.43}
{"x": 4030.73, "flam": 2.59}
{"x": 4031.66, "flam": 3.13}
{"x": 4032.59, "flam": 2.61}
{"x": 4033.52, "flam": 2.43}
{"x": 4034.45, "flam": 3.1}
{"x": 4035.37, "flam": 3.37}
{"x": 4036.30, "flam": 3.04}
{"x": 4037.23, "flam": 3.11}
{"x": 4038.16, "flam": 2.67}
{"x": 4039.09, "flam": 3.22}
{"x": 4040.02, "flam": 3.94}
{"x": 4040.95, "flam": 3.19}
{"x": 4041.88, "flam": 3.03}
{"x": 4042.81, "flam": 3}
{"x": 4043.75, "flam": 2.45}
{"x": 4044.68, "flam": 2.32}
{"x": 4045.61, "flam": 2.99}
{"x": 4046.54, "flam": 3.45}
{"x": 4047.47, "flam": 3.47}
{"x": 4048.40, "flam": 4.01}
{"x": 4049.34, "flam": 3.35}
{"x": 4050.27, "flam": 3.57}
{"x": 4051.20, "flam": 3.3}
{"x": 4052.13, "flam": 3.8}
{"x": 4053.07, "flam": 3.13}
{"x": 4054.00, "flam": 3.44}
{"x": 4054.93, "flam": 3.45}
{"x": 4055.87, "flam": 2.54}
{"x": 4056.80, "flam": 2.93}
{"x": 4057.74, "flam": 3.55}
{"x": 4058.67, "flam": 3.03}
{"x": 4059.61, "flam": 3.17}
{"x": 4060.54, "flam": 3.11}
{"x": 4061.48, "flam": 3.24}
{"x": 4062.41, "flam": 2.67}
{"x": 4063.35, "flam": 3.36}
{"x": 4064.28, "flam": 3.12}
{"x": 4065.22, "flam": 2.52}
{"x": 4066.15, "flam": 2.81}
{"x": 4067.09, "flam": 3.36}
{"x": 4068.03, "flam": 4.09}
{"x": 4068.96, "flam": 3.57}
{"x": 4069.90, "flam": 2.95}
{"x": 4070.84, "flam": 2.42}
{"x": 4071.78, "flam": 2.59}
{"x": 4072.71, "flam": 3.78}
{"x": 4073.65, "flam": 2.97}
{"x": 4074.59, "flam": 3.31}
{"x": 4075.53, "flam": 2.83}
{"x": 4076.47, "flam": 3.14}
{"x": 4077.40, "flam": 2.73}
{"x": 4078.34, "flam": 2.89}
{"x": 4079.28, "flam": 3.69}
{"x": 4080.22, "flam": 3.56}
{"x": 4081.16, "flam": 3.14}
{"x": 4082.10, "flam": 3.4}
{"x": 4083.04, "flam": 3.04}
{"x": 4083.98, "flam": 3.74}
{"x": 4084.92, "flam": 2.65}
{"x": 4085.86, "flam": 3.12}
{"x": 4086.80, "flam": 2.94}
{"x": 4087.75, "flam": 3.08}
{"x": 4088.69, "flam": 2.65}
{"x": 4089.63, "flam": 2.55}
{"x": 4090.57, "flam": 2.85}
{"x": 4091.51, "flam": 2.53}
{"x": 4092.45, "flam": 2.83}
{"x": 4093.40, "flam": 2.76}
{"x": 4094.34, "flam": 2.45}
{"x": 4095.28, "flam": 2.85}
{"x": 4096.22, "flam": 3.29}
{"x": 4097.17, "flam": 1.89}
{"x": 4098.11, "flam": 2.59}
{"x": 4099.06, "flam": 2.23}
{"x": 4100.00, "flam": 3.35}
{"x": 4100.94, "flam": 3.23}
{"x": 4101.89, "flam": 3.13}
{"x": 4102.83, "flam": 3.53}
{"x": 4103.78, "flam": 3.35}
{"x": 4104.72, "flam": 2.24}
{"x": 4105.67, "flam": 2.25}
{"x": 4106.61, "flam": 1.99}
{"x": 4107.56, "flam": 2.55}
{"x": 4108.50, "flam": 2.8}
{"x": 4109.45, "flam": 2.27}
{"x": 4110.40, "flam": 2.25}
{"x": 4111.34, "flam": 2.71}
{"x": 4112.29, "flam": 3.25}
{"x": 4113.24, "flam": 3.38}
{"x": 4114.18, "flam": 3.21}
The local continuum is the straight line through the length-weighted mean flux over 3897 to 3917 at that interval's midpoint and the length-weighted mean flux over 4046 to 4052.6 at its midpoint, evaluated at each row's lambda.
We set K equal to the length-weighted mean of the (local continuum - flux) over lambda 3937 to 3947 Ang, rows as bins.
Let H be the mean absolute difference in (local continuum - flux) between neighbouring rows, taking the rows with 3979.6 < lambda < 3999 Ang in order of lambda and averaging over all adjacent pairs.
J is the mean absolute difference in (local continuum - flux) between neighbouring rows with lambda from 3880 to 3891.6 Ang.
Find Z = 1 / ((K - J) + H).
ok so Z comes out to 5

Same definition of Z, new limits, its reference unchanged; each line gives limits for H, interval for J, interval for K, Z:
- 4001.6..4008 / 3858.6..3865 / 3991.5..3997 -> -35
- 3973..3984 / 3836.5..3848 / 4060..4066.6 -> 2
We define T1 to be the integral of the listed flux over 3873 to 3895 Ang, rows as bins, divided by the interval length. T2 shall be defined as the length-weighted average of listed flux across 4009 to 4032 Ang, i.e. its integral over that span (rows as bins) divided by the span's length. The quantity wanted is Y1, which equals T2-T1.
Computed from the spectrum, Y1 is 0.7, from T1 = 2.58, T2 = 3.2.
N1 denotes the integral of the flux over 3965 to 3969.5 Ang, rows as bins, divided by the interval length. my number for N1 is 2.0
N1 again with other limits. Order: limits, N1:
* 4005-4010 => 3.2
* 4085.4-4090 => 2.9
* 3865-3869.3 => 3.2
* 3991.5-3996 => 3.0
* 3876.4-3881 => 2.6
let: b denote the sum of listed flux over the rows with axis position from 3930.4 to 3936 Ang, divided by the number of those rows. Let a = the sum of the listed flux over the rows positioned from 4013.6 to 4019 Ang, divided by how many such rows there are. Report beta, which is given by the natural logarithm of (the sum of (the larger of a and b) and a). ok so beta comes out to 1.78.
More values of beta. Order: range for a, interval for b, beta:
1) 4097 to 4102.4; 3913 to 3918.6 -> 1.70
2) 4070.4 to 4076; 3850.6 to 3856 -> 1.79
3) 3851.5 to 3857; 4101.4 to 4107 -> 1.72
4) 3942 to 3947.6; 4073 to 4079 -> 1.81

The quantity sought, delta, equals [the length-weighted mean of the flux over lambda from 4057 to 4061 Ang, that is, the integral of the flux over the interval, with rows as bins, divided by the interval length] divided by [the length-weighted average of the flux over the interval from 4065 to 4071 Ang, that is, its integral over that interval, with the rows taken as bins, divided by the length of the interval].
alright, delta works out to 1.01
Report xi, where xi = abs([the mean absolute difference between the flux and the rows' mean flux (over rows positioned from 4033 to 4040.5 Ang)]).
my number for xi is 0.300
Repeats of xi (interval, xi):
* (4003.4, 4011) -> 0.289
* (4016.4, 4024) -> 0.351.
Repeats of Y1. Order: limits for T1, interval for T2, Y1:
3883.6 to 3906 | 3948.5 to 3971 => -0.2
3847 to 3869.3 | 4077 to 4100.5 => 0.0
